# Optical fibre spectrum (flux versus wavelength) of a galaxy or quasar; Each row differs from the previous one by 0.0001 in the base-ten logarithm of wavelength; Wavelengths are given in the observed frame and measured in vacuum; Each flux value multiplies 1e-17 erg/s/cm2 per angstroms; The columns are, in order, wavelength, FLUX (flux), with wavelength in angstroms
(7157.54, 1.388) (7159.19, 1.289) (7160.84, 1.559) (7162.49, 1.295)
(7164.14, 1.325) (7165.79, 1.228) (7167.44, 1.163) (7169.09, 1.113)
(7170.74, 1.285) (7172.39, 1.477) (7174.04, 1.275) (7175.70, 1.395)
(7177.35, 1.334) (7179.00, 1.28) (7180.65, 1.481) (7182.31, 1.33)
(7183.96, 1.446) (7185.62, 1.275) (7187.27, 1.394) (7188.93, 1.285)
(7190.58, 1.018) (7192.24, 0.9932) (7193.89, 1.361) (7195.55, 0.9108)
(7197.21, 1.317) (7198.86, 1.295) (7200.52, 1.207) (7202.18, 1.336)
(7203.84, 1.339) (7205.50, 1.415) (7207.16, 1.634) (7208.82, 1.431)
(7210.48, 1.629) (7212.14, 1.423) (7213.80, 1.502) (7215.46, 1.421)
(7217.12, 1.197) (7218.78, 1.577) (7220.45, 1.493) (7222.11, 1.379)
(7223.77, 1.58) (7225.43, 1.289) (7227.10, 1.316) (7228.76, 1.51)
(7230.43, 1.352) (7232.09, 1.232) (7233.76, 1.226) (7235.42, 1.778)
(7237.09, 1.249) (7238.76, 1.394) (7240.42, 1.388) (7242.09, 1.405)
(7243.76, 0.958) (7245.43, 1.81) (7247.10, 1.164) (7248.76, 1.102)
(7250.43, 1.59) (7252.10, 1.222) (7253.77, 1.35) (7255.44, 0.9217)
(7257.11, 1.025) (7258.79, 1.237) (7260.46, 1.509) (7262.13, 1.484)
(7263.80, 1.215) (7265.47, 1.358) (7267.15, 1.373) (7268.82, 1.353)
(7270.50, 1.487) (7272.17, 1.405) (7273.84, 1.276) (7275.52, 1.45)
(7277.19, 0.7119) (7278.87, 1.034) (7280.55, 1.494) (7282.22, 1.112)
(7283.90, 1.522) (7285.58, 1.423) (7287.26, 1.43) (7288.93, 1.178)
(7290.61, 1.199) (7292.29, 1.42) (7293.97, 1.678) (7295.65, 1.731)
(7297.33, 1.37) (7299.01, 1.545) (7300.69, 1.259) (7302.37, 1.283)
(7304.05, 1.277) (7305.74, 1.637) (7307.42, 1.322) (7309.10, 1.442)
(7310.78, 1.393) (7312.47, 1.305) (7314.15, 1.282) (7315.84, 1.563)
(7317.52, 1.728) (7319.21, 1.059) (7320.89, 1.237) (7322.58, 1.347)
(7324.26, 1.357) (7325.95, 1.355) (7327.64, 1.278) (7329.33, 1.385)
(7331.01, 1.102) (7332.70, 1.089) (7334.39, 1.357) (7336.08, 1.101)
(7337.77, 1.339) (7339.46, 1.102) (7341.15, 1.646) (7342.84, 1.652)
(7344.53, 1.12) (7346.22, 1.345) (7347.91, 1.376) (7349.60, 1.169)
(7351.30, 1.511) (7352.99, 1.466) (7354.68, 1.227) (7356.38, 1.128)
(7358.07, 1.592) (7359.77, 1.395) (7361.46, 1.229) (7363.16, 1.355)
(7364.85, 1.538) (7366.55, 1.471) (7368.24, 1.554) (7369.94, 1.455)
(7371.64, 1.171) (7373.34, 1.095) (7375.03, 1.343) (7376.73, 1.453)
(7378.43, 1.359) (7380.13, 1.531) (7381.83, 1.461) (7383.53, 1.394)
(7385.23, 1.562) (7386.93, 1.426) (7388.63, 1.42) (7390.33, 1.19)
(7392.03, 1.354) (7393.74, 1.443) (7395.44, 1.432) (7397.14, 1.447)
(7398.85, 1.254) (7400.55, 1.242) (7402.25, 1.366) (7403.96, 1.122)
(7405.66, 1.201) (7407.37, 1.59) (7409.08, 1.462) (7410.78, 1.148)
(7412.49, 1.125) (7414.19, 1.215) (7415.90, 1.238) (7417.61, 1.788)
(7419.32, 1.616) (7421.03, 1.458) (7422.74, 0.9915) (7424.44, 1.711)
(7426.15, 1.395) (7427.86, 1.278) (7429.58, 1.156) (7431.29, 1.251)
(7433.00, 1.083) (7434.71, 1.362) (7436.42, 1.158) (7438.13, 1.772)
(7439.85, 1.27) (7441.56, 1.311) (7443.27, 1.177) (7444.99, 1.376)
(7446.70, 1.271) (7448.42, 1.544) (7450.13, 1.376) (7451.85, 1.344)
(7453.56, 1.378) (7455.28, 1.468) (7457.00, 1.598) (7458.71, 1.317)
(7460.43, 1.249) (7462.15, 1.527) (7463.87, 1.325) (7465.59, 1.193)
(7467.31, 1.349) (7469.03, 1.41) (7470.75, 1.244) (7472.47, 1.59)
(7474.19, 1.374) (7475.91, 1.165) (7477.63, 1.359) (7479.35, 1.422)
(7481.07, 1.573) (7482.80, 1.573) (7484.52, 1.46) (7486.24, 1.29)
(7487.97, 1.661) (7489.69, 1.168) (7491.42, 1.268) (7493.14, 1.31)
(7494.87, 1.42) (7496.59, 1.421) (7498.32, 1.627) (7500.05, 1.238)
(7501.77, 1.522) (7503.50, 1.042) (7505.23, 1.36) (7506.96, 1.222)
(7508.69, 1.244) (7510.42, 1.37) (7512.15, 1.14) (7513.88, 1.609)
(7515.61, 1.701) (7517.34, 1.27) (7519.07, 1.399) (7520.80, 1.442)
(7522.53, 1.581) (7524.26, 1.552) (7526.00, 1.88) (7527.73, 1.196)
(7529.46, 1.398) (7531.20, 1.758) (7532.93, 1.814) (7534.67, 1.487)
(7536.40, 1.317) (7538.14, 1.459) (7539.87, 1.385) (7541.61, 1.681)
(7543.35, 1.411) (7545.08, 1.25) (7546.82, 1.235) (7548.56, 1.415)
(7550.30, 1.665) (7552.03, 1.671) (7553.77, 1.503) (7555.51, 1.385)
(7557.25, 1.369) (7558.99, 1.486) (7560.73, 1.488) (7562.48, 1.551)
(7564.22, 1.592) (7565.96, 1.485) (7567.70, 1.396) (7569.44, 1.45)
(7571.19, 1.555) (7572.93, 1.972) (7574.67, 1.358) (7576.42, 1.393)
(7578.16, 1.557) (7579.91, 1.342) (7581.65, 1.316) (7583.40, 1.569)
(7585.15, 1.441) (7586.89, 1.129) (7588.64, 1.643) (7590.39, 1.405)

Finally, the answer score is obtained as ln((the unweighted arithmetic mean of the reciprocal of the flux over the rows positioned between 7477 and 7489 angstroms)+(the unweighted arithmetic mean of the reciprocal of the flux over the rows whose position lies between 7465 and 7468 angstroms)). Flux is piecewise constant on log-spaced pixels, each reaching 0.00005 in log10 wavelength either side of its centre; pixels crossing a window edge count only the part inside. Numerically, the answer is 0.39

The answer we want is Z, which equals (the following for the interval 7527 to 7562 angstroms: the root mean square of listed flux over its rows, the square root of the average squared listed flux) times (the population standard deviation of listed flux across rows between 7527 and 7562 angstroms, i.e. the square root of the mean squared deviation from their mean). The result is 0.25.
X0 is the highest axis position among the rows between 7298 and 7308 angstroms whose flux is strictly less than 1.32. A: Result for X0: 7304.05 angstroms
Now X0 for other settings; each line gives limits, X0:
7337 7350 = 7349.60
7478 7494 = 7493.14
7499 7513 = 7512.15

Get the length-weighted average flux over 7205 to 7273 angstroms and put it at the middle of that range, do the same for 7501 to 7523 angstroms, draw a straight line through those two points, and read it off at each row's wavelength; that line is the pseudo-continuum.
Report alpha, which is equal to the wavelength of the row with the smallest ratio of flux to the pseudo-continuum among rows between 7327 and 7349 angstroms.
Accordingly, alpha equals 7332.70 angstroms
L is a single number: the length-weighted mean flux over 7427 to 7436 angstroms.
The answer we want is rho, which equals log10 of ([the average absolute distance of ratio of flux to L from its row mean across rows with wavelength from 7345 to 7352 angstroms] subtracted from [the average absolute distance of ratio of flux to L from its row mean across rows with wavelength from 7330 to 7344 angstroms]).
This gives -1.1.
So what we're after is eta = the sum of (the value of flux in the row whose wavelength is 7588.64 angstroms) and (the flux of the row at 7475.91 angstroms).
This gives 2.81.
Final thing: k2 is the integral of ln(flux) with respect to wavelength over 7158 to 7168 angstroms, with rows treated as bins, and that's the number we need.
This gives 3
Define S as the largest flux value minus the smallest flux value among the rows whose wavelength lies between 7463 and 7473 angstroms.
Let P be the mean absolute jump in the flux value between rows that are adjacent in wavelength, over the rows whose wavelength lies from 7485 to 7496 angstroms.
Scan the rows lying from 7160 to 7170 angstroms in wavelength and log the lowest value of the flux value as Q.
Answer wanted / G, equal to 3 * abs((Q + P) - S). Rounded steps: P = 0.22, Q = 1.113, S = 0.4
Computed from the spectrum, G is 2.8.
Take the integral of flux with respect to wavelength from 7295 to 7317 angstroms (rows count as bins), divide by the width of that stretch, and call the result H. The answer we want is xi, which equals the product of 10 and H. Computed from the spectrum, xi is 14.2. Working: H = 1.42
